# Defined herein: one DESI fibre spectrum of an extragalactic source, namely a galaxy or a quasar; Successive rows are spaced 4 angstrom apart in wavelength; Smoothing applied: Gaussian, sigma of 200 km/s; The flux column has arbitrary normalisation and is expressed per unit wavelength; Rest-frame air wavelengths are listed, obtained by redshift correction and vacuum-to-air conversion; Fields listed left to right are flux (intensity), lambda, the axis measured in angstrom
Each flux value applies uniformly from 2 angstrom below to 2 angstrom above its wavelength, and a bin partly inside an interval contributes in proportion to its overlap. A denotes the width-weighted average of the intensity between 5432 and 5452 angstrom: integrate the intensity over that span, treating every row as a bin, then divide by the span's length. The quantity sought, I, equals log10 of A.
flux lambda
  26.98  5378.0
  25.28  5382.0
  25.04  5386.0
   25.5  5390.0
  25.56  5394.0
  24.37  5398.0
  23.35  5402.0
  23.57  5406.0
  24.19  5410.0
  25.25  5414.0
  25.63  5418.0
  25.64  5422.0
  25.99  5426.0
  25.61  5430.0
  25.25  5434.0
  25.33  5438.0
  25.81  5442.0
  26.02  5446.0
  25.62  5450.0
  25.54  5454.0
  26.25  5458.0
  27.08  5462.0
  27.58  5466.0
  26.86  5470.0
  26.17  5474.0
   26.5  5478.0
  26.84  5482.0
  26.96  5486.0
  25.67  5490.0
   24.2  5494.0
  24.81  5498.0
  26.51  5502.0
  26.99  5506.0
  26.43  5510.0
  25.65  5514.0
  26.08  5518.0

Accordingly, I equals 1.41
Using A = 25.6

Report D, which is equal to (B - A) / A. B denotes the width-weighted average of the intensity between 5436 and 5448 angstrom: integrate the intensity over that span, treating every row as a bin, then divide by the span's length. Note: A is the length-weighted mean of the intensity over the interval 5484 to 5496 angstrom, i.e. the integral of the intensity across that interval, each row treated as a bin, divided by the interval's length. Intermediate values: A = 25.6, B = 25.7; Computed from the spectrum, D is 0.004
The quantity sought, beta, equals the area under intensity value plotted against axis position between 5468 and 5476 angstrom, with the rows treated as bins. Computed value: 212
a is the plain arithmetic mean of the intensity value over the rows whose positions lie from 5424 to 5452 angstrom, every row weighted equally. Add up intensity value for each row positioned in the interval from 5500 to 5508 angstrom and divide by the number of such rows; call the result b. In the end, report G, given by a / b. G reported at 0.96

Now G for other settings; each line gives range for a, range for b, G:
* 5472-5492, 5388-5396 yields 1.04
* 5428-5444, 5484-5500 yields 1.00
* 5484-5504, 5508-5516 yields 0.98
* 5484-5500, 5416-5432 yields 0.99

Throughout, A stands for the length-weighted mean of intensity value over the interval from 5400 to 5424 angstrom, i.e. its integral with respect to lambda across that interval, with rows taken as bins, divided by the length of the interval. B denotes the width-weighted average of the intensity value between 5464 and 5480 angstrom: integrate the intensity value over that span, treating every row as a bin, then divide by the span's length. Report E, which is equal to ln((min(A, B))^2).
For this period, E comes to 6.41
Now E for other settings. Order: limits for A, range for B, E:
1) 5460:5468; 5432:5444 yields 6.47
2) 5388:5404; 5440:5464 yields 6.41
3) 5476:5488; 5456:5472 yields 6.57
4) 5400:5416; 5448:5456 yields 6.36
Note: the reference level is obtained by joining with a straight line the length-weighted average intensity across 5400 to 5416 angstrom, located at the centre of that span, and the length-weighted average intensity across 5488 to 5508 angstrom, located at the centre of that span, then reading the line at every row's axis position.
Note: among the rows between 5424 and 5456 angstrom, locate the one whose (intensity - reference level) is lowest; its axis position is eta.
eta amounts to 5454.0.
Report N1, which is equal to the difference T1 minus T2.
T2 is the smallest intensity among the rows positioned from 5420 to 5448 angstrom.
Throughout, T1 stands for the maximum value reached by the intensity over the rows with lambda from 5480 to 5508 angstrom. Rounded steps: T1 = 26.99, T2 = 25.25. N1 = 1.7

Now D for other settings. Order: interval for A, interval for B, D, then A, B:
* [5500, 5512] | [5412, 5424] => -0.043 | 26.6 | 25.5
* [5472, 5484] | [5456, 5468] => 0.018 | 26.5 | 27.0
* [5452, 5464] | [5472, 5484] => 0.008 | 26.3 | 26.5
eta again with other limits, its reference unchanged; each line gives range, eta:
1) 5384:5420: 5402.0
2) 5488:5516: 5494.0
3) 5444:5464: 5454.0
